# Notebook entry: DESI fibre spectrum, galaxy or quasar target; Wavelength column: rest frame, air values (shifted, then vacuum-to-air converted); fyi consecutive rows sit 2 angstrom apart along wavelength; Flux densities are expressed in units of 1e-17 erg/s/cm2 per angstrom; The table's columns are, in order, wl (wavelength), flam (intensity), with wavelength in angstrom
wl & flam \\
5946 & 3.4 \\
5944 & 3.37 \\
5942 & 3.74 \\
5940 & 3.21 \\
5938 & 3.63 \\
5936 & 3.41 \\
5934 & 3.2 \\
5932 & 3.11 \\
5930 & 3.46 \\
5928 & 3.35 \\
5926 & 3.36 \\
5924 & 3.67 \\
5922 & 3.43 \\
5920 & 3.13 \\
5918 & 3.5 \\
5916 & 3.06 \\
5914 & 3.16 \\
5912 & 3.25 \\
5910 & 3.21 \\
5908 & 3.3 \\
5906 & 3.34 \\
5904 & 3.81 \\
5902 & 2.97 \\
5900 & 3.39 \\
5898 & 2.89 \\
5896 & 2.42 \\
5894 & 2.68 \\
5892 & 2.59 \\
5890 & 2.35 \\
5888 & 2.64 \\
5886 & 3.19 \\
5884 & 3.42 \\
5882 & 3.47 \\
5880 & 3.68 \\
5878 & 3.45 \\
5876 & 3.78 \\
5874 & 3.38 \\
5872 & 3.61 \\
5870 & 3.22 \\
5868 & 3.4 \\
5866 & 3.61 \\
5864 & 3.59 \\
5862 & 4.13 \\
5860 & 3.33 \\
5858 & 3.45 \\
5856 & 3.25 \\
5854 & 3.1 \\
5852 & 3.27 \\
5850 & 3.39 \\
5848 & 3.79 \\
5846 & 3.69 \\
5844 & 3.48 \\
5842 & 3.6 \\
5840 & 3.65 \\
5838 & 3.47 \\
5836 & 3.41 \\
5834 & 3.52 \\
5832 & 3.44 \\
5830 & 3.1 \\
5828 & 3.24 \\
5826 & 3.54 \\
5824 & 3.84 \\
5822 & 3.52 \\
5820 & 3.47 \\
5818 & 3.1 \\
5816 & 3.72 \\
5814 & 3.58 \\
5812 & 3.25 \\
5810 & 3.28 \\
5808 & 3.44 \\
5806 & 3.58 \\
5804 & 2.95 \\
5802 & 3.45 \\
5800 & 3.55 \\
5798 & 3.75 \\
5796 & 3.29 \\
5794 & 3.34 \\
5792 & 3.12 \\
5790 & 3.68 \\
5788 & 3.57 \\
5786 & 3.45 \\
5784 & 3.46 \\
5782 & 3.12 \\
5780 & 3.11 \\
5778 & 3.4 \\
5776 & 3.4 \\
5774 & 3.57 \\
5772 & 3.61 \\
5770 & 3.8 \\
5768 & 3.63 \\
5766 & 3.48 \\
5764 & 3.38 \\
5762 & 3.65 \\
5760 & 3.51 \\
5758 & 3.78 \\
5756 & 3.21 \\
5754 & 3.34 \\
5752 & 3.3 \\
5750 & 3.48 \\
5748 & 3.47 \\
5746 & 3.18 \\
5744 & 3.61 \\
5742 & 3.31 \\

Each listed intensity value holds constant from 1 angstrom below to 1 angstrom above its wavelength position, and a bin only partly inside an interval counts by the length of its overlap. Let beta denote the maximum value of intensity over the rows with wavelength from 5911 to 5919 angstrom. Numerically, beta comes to 3.5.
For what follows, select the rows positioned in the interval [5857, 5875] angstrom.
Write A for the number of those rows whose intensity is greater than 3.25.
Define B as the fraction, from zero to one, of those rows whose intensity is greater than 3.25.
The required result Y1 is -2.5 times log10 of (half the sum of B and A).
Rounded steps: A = 8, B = 0.89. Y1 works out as -1.6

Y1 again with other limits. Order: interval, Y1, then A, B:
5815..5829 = -1.1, 5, 0.71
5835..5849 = -1.5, 7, 1.00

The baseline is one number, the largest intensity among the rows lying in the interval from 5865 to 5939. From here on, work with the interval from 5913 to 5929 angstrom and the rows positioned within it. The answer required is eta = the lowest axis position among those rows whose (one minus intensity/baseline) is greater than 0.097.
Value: 5914 angstrom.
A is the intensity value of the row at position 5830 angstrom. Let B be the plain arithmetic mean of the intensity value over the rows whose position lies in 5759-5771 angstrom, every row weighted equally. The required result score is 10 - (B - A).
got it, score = 9.5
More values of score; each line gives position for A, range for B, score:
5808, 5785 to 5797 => 10.0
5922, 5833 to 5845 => 9.9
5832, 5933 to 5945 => 10.0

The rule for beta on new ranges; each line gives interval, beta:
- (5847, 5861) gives 3.79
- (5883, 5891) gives 3.42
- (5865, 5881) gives 3.78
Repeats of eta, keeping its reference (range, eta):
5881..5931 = 5884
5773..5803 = 5776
